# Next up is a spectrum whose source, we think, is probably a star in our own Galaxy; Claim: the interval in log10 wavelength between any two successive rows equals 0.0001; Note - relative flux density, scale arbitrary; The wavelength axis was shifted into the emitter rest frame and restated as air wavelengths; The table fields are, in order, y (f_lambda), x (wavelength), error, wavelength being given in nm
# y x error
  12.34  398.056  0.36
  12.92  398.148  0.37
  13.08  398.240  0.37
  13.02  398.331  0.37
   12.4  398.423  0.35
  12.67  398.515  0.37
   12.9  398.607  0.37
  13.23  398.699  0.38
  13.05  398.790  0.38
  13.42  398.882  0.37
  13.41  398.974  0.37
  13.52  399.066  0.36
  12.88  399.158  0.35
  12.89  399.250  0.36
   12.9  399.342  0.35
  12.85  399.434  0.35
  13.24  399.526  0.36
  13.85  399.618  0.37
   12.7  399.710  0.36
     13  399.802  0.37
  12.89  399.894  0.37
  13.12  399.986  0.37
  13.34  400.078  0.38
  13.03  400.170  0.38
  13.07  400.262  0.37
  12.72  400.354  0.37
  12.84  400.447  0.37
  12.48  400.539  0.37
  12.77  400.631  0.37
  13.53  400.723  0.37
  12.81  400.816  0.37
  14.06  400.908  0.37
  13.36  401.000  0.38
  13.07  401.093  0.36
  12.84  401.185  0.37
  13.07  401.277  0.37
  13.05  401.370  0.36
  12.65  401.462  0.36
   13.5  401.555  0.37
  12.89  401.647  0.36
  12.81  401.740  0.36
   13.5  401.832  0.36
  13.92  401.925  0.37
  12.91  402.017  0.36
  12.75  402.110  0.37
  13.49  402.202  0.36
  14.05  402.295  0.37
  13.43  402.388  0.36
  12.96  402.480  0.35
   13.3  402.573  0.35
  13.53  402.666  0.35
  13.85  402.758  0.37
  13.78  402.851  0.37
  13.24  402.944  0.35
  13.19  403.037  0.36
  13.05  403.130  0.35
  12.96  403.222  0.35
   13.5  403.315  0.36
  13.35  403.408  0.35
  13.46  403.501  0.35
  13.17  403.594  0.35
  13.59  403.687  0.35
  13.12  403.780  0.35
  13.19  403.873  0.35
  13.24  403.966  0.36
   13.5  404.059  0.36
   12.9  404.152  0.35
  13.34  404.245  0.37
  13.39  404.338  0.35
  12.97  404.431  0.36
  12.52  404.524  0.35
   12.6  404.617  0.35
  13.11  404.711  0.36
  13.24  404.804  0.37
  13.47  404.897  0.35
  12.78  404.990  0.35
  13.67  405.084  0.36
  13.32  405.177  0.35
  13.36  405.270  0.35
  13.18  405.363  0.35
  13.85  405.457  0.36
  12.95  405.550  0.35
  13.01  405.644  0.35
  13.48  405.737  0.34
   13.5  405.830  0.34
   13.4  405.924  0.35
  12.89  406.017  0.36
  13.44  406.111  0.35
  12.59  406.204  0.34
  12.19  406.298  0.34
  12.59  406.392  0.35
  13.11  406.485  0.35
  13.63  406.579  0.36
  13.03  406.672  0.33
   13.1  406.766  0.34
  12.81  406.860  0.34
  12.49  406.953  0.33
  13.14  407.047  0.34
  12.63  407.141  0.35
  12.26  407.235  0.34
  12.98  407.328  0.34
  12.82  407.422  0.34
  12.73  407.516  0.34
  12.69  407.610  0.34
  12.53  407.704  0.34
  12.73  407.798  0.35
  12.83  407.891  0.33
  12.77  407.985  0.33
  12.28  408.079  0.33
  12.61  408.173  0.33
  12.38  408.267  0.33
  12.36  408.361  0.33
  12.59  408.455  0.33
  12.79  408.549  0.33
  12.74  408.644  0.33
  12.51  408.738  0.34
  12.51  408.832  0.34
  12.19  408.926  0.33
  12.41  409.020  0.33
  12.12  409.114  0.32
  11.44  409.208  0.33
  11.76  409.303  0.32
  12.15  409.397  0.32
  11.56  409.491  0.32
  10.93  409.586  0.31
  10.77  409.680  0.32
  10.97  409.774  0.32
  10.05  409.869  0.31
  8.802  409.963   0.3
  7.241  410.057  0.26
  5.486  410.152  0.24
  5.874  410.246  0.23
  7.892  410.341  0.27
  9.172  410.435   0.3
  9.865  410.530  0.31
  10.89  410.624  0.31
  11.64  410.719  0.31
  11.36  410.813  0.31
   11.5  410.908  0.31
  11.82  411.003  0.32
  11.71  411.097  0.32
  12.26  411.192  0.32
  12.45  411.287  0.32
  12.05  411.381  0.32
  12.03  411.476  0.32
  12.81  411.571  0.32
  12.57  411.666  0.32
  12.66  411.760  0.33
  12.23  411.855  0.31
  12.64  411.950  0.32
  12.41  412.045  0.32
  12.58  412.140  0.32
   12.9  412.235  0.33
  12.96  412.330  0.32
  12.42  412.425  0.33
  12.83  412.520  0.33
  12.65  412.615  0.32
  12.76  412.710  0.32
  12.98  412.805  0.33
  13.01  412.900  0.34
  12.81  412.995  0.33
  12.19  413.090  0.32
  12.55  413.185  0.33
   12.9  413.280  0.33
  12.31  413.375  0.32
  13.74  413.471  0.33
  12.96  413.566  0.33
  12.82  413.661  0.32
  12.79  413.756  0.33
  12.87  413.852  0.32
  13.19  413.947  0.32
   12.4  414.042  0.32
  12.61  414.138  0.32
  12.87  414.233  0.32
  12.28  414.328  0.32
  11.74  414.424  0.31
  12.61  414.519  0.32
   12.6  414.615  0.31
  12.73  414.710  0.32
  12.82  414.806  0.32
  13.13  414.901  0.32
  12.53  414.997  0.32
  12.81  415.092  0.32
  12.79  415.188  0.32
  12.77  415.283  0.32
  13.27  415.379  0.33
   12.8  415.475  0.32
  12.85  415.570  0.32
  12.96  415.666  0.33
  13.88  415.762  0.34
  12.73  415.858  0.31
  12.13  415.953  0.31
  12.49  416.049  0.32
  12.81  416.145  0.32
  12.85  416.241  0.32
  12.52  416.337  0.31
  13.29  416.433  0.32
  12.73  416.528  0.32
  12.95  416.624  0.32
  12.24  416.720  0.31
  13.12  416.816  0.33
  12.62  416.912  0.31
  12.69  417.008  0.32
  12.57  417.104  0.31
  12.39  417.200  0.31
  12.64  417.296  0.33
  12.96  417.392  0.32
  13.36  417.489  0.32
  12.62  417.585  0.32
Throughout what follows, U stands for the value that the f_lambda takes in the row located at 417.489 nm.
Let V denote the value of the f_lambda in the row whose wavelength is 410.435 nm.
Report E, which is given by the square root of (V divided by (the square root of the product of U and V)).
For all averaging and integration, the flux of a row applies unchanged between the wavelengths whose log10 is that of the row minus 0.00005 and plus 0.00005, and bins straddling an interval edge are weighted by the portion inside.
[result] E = 0.91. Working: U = 13.36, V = 9.172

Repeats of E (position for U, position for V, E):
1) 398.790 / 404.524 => 0.99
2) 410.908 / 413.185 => 1.02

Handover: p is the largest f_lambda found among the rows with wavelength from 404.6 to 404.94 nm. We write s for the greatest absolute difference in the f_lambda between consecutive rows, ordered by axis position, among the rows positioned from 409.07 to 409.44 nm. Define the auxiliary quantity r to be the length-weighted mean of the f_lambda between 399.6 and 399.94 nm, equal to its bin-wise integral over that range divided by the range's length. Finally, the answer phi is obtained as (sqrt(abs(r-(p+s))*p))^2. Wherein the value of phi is 14.7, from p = 13.47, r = 13.1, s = 0.68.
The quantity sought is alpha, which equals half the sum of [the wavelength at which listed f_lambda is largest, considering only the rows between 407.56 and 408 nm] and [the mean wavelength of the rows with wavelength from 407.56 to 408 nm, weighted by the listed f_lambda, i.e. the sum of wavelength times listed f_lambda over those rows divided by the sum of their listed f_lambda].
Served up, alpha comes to 407.84 nm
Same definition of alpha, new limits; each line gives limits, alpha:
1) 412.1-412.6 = 412.33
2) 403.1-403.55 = 403.32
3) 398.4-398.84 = 398.65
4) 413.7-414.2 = 413.95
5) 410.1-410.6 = 410.45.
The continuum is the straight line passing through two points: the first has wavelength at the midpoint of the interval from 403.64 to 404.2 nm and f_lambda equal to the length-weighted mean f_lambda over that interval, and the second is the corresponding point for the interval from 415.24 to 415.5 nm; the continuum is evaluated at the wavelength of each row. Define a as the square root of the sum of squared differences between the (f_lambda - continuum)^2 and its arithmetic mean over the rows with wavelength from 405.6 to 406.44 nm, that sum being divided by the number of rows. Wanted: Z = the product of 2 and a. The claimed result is 0.59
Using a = 0.296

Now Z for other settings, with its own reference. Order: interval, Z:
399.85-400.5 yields 0.26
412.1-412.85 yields 0.23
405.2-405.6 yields 0.33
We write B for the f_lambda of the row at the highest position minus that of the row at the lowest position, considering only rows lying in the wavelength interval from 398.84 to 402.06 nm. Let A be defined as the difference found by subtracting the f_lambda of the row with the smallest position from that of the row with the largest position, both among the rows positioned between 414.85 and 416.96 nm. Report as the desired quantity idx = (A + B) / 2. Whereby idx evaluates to -0.51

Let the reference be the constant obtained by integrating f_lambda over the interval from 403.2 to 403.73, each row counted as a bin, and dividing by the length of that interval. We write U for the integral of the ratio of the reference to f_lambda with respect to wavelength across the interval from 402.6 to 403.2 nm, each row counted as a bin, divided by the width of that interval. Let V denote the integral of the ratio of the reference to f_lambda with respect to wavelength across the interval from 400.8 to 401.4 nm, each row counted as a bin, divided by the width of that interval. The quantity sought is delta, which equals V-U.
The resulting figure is 0.02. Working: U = 1.00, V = 1.01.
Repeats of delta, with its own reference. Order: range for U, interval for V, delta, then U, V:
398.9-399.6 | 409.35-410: 0.23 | 1.01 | 1.25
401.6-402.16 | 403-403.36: 0.00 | 1.02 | 1.01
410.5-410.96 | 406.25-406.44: -0.13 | 1.21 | 1.07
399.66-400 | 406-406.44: 0.01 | 1.03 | 1.05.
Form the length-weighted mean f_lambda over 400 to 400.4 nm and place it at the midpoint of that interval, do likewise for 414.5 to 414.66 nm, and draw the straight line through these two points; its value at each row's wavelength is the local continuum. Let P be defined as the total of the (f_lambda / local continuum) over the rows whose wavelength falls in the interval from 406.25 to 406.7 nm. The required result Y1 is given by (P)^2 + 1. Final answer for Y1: 26.3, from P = 5.025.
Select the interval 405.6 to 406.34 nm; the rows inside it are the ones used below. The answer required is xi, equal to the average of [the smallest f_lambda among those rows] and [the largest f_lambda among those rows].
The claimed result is 12.8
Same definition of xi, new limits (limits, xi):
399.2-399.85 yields 13.3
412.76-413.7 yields 13.0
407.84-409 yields 12.5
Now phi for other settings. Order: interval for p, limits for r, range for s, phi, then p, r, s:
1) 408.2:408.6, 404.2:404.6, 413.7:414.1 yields 7.0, 12.79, 13.0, 0.79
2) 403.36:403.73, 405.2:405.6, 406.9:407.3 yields 12.5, 13.59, 13.3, 0.65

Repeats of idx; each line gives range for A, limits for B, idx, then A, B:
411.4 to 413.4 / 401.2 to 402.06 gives 0.06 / 0.28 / -0.2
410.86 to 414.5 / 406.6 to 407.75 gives -0.13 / 0.24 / -0.5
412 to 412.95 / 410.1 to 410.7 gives 3.00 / 0.60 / 5.4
